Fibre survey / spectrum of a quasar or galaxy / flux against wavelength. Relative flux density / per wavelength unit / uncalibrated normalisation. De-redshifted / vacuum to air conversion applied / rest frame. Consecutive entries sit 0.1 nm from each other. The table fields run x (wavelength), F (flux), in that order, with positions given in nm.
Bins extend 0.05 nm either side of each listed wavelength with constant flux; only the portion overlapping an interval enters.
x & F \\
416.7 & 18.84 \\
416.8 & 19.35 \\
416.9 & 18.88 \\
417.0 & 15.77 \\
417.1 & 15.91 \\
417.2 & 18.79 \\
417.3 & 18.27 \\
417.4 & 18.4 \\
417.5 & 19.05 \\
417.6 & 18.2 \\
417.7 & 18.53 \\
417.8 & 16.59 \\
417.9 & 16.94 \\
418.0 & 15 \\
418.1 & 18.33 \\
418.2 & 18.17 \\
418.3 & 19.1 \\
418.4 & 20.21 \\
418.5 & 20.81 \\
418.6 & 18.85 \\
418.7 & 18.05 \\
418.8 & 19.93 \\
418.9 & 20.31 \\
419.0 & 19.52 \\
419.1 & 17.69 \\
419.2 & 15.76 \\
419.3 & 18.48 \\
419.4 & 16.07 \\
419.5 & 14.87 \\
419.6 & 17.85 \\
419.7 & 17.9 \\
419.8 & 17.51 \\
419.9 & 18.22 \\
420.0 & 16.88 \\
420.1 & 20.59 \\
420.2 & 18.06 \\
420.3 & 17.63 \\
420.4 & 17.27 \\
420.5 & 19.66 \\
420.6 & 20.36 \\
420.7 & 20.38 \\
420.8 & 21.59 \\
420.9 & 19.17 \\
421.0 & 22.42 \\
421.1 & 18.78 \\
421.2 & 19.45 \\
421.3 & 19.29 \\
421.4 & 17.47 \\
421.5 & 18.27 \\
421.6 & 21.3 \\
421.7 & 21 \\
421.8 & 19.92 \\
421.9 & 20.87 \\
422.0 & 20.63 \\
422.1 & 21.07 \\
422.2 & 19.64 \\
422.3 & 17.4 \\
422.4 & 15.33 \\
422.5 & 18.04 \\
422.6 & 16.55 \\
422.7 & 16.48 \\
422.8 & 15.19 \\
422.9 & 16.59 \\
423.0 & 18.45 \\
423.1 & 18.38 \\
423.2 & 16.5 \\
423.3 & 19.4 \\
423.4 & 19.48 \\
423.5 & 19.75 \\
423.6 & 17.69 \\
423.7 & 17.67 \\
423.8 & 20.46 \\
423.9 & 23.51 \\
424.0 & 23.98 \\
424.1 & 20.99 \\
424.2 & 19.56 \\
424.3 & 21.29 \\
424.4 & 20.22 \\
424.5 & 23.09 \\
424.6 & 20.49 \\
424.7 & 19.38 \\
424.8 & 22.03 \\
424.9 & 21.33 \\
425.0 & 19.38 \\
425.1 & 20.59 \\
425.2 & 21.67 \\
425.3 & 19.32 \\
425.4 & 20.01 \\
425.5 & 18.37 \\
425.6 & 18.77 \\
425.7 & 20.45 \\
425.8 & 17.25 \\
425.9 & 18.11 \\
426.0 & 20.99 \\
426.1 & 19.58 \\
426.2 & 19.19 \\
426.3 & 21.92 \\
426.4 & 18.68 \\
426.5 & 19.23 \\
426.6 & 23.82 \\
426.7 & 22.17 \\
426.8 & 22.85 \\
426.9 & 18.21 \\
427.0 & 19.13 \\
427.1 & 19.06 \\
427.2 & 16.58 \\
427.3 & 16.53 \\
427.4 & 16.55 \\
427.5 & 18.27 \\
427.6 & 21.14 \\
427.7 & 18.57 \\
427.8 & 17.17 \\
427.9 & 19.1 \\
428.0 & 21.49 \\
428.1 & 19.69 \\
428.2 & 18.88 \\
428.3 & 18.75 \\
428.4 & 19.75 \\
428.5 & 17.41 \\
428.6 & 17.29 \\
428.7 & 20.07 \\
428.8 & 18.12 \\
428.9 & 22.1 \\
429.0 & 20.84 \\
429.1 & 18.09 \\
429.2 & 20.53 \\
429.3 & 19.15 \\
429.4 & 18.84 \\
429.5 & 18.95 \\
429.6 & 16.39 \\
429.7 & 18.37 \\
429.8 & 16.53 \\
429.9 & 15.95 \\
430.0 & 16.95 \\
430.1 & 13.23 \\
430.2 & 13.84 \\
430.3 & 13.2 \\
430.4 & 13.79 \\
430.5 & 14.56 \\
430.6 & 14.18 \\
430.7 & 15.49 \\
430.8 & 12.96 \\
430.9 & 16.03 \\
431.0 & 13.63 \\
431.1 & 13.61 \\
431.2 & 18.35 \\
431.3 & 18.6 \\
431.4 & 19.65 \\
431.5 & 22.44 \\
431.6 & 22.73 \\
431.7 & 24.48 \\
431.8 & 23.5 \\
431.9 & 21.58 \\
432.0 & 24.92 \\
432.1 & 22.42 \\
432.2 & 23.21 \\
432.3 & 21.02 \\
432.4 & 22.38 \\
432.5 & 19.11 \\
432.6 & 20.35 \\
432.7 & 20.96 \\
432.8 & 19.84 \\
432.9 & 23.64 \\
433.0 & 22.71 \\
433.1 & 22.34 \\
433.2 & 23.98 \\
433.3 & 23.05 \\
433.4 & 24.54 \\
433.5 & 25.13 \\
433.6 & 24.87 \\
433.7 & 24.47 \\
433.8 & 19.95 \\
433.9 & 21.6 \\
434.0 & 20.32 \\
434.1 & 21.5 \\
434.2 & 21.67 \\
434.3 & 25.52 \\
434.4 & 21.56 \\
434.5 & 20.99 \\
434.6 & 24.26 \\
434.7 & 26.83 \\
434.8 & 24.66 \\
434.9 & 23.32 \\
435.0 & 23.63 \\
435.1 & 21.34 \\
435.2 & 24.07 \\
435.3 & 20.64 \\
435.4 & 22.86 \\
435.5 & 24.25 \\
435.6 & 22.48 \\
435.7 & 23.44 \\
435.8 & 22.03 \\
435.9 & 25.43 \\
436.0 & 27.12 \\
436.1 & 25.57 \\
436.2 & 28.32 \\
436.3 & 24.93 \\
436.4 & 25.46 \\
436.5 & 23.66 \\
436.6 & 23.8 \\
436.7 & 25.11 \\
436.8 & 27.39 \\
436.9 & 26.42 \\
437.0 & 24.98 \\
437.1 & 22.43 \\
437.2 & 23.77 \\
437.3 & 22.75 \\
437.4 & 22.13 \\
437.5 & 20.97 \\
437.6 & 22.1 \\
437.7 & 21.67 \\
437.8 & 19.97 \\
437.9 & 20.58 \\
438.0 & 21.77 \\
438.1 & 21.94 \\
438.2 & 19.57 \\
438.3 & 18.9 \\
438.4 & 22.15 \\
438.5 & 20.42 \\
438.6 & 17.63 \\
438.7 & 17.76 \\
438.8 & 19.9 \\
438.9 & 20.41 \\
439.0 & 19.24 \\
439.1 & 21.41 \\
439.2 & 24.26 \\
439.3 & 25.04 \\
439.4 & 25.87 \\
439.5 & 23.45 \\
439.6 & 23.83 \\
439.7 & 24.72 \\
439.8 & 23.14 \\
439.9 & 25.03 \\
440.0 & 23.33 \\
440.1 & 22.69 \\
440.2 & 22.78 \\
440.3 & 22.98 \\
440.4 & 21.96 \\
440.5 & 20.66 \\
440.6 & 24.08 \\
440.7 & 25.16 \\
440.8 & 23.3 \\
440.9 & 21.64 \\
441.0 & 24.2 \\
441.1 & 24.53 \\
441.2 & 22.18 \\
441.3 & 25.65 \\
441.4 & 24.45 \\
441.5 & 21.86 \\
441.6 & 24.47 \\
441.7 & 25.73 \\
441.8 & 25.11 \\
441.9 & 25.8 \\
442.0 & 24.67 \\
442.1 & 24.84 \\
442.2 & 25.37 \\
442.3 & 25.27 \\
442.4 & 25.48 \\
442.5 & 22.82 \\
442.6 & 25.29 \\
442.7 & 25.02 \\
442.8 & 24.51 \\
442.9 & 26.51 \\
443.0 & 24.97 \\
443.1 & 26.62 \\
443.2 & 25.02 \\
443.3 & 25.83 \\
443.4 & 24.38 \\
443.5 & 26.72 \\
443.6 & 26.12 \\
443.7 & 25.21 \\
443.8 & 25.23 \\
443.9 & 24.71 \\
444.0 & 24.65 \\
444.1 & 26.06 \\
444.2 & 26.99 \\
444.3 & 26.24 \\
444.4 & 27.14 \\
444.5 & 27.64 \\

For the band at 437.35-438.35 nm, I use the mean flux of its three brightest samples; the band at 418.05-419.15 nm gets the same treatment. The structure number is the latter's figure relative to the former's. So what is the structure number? 0.93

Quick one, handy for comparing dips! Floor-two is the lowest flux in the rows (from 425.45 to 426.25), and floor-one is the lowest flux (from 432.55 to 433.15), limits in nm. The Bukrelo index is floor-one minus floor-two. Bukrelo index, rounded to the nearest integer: 3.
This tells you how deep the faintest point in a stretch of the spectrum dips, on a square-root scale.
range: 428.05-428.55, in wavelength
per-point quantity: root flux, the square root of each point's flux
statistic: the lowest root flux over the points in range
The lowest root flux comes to 4.2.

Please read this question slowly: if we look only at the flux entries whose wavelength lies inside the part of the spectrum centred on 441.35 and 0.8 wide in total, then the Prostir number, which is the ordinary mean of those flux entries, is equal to 24.1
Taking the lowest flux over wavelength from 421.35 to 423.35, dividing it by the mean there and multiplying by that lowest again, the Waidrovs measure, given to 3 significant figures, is 12.5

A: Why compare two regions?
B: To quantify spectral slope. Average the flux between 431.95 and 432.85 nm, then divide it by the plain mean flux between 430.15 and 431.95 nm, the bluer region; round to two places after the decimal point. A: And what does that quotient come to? 1.24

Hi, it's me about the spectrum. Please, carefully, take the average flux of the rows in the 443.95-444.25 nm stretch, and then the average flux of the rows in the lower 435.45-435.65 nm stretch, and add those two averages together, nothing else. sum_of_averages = 49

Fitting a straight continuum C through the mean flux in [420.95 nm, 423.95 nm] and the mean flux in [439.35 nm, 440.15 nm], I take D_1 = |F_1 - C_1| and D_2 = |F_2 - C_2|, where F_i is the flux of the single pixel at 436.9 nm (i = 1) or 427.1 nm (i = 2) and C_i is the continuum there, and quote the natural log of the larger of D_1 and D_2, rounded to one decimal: 1.2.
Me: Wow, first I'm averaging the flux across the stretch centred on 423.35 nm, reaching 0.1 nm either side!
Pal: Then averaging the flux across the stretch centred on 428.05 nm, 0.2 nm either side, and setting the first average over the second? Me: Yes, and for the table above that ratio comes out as 0.98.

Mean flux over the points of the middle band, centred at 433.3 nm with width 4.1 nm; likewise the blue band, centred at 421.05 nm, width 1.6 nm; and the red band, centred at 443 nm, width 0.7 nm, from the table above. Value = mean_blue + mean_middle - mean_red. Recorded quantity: 16.7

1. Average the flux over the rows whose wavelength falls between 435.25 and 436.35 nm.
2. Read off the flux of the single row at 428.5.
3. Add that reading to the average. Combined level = 41.7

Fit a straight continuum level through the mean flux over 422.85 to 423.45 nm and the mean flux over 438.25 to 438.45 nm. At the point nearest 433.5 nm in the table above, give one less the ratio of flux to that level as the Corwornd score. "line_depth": -0.27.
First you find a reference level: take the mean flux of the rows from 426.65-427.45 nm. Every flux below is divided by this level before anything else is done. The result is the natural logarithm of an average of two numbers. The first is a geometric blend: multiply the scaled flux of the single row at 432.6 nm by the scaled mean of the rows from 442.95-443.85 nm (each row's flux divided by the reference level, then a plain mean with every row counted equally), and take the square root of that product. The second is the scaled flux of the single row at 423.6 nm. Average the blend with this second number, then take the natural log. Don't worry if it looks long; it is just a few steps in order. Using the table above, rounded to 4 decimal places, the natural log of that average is 0.0698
